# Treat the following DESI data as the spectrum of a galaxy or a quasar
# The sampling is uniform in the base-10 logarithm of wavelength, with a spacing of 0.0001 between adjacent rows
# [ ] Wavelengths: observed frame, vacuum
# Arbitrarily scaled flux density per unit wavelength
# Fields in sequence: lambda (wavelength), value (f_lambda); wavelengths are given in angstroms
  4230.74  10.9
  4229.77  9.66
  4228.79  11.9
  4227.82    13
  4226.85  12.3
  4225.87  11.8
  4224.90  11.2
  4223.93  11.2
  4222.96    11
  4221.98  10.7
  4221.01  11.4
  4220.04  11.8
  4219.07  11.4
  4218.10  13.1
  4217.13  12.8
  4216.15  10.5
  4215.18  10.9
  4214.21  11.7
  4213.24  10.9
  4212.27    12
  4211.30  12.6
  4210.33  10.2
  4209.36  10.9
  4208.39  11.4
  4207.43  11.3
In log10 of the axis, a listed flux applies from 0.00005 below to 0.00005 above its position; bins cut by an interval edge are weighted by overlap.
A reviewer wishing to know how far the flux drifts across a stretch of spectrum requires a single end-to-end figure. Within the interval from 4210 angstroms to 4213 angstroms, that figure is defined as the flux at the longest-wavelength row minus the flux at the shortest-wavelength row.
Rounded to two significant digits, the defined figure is 1.8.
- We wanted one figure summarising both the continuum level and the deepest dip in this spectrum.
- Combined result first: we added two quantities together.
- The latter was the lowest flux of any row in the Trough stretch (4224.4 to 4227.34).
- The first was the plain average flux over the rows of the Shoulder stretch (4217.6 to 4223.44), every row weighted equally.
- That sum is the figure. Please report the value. 22.8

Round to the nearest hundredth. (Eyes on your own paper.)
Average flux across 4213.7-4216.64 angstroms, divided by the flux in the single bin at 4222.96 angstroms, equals 1.00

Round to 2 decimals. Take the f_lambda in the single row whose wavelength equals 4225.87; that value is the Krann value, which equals 11.80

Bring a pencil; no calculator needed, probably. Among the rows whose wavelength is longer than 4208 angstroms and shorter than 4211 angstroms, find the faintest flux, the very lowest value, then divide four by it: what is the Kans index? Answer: 0.392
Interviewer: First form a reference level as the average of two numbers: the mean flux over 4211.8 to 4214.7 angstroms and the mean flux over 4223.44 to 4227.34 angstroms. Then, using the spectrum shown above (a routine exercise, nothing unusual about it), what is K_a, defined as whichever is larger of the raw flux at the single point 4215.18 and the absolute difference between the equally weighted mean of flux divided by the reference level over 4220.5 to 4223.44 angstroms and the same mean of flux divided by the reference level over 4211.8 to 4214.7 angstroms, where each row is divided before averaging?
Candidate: 10.9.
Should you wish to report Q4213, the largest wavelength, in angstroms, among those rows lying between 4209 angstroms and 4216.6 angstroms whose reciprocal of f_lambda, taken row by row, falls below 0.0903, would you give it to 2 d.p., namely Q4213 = 4214.21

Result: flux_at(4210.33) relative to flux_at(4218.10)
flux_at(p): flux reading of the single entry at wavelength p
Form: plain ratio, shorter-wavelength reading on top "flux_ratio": 0.78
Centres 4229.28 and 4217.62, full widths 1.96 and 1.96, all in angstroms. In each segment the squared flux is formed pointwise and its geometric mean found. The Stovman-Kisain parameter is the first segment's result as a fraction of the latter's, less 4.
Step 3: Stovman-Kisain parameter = -3.31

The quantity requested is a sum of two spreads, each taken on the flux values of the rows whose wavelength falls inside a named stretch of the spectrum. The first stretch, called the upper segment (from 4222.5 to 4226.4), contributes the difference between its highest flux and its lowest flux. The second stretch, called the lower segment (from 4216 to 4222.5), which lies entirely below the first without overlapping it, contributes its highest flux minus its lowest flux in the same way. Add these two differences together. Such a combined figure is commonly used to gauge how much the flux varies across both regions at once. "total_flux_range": 3.4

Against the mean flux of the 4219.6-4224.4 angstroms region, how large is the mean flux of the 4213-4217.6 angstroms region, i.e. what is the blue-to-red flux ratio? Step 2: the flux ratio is 1.01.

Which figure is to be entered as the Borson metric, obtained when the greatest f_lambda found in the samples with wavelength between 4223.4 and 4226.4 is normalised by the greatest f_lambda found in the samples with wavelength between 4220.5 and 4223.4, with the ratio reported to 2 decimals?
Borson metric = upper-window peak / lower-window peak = 1.04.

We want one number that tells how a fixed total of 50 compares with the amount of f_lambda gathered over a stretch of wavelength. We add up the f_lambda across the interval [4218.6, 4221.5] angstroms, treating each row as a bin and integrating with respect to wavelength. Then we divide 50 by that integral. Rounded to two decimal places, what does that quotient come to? 1.49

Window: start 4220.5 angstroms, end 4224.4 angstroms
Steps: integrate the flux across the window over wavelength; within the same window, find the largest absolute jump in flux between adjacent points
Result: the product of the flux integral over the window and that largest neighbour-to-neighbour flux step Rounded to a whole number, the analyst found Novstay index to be 30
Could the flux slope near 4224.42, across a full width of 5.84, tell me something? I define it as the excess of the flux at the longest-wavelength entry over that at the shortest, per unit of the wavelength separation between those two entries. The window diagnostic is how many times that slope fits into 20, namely 61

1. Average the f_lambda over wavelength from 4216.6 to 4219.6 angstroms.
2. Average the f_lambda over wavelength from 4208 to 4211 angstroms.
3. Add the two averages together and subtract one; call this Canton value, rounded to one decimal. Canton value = 22.3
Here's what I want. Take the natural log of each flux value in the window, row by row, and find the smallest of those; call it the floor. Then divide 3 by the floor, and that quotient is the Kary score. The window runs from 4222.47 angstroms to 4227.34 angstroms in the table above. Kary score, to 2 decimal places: 1.25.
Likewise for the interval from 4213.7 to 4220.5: 1.28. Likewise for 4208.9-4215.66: 1.29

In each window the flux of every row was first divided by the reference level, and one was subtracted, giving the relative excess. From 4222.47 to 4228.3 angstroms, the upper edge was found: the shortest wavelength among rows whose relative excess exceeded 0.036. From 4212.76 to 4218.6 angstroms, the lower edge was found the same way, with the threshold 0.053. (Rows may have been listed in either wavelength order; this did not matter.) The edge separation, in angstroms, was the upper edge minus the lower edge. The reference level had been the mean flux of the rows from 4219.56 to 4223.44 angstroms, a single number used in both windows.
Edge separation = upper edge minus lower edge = 8.7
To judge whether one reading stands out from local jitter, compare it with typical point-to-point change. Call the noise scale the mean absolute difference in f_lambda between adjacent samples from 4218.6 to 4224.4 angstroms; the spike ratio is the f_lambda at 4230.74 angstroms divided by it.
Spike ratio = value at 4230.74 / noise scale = 27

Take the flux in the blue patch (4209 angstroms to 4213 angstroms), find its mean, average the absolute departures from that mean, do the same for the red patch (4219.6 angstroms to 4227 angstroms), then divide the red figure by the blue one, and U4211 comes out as 0.46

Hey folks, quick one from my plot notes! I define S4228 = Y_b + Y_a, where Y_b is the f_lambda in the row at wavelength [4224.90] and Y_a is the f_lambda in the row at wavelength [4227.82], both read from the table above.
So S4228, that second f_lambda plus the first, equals 24.2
